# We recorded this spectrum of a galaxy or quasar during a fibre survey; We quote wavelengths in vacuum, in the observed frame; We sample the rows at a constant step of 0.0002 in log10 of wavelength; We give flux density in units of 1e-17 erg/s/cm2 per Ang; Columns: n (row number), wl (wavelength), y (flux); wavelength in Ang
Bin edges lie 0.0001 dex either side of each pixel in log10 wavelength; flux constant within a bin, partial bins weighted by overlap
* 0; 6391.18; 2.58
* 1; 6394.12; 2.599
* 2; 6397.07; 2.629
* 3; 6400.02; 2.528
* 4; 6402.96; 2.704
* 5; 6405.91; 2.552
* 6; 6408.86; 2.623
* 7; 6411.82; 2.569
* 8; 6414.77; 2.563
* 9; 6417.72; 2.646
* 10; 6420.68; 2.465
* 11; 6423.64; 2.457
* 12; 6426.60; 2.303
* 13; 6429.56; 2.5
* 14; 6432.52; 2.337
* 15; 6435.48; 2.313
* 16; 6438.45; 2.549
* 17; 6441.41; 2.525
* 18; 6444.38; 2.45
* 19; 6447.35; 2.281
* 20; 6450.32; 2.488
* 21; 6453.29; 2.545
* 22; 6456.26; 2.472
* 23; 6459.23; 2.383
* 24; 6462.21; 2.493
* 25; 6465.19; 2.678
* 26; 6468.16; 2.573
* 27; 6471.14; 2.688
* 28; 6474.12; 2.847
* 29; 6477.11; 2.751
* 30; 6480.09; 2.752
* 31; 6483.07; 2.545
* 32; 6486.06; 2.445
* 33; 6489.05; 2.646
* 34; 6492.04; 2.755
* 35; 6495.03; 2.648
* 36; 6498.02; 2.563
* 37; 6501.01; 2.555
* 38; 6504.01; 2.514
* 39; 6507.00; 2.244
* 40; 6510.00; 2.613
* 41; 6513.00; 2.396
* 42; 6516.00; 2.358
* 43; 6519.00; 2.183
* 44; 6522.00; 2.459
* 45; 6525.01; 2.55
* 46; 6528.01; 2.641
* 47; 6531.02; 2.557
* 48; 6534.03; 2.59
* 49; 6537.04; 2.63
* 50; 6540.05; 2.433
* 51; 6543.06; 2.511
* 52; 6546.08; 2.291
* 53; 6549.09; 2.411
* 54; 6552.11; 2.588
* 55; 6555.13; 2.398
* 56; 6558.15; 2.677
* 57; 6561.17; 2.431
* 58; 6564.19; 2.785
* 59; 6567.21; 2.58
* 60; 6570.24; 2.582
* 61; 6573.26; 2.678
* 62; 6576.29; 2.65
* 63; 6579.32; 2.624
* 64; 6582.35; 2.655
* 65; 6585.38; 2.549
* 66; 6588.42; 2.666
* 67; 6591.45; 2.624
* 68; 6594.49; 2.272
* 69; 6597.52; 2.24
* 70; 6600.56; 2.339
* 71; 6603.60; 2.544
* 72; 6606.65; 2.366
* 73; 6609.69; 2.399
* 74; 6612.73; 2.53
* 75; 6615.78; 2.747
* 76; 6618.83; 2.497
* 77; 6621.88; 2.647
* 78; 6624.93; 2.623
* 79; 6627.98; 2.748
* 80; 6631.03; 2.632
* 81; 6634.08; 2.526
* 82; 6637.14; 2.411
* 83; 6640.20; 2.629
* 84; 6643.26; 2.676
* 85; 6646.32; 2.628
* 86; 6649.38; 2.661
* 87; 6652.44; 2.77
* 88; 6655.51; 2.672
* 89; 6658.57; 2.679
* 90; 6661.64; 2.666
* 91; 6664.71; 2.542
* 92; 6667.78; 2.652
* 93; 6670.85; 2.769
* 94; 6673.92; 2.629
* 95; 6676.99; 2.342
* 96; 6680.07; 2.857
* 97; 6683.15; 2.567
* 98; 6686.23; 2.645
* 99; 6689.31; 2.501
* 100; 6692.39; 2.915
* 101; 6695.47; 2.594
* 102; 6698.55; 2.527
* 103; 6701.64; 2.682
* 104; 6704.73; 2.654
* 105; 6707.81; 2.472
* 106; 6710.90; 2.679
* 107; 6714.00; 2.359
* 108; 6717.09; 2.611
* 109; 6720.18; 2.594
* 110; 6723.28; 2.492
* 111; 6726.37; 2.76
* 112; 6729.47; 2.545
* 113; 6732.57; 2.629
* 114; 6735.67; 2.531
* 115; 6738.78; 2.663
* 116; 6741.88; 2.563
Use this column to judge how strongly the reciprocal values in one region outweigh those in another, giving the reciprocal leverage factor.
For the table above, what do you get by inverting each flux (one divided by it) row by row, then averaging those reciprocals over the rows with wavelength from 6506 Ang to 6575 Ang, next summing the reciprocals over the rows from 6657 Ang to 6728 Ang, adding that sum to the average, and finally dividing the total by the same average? 23.0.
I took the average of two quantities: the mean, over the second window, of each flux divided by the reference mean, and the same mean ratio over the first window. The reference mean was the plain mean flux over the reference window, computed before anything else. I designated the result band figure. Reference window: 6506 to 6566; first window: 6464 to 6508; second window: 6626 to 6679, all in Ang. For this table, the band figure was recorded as 1.05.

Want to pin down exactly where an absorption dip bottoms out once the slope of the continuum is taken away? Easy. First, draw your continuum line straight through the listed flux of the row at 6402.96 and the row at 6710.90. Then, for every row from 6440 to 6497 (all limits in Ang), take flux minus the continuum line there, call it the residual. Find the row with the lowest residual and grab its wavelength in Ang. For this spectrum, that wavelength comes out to 6447.35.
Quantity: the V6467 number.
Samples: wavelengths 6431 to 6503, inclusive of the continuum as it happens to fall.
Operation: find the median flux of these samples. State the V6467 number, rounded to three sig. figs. 2.55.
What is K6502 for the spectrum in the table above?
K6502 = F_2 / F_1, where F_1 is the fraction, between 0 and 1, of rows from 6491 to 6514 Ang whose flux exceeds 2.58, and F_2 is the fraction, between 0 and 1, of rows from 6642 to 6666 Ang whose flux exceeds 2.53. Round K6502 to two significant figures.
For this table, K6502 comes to 2.7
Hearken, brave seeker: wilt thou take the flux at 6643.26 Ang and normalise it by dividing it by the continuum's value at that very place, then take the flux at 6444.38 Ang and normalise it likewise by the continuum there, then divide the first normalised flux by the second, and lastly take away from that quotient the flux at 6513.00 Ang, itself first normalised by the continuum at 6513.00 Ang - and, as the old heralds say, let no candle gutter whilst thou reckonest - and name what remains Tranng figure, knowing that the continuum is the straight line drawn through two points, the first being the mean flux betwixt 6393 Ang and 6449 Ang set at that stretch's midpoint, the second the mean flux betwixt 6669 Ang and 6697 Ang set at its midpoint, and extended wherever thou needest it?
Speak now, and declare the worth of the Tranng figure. 0.11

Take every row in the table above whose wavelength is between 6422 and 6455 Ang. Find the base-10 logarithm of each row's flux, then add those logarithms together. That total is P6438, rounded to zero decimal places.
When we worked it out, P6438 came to 4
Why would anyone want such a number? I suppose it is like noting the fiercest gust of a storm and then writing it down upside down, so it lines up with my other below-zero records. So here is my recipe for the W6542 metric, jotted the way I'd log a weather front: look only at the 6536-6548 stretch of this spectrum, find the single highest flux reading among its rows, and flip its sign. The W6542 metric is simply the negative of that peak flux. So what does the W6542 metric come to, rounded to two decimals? -2.63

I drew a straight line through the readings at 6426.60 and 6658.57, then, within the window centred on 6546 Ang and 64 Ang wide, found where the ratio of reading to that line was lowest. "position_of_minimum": 6519.00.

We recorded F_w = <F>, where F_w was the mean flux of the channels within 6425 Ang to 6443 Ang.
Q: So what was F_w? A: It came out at 2.42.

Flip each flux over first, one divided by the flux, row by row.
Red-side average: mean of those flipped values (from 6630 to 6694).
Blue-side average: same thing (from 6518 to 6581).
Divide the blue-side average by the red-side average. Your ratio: 1.04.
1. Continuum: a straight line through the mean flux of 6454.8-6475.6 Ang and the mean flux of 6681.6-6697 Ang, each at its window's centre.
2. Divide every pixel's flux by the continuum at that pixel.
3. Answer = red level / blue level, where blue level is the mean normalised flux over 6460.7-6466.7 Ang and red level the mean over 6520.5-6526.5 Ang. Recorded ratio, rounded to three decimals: 0.963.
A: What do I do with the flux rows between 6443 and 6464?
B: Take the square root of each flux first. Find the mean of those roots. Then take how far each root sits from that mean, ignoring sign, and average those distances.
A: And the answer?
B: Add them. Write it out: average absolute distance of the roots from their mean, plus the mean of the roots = 1.58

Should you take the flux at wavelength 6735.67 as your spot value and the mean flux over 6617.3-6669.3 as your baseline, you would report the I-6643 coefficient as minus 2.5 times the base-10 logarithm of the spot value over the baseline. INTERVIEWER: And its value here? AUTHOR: 0.04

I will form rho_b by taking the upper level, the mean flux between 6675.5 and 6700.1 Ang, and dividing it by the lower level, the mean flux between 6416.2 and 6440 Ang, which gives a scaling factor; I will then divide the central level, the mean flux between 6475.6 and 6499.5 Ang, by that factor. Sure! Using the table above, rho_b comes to 2.46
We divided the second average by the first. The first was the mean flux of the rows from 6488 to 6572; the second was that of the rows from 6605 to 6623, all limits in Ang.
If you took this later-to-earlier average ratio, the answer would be 1.00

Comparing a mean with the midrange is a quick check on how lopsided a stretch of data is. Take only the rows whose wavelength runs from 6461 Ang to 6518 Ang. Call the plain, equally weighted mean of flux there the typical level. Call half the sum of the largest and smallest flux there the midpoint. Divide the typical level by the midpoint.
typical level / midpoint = 1.01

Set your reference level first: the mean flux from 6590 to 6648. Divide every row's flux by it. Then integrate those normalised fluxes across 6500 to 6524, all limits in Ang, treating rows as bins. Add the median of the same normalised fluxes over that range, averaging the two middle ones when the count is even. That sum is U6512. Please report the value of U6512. 23.9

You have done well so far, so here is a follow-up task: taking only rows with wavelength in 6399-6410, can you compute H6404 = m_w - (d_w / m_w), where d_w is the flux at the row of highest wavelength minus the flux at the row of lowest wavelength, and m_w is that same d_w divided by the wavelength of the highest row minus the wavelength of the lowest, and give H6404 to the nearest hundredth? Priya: -8.83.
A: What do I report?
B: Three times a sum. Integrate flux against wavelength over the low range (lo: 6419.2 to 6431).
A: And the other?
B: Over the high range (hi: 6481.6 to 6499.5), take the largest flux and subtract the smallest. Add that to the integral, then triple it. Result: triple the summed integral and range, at 87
